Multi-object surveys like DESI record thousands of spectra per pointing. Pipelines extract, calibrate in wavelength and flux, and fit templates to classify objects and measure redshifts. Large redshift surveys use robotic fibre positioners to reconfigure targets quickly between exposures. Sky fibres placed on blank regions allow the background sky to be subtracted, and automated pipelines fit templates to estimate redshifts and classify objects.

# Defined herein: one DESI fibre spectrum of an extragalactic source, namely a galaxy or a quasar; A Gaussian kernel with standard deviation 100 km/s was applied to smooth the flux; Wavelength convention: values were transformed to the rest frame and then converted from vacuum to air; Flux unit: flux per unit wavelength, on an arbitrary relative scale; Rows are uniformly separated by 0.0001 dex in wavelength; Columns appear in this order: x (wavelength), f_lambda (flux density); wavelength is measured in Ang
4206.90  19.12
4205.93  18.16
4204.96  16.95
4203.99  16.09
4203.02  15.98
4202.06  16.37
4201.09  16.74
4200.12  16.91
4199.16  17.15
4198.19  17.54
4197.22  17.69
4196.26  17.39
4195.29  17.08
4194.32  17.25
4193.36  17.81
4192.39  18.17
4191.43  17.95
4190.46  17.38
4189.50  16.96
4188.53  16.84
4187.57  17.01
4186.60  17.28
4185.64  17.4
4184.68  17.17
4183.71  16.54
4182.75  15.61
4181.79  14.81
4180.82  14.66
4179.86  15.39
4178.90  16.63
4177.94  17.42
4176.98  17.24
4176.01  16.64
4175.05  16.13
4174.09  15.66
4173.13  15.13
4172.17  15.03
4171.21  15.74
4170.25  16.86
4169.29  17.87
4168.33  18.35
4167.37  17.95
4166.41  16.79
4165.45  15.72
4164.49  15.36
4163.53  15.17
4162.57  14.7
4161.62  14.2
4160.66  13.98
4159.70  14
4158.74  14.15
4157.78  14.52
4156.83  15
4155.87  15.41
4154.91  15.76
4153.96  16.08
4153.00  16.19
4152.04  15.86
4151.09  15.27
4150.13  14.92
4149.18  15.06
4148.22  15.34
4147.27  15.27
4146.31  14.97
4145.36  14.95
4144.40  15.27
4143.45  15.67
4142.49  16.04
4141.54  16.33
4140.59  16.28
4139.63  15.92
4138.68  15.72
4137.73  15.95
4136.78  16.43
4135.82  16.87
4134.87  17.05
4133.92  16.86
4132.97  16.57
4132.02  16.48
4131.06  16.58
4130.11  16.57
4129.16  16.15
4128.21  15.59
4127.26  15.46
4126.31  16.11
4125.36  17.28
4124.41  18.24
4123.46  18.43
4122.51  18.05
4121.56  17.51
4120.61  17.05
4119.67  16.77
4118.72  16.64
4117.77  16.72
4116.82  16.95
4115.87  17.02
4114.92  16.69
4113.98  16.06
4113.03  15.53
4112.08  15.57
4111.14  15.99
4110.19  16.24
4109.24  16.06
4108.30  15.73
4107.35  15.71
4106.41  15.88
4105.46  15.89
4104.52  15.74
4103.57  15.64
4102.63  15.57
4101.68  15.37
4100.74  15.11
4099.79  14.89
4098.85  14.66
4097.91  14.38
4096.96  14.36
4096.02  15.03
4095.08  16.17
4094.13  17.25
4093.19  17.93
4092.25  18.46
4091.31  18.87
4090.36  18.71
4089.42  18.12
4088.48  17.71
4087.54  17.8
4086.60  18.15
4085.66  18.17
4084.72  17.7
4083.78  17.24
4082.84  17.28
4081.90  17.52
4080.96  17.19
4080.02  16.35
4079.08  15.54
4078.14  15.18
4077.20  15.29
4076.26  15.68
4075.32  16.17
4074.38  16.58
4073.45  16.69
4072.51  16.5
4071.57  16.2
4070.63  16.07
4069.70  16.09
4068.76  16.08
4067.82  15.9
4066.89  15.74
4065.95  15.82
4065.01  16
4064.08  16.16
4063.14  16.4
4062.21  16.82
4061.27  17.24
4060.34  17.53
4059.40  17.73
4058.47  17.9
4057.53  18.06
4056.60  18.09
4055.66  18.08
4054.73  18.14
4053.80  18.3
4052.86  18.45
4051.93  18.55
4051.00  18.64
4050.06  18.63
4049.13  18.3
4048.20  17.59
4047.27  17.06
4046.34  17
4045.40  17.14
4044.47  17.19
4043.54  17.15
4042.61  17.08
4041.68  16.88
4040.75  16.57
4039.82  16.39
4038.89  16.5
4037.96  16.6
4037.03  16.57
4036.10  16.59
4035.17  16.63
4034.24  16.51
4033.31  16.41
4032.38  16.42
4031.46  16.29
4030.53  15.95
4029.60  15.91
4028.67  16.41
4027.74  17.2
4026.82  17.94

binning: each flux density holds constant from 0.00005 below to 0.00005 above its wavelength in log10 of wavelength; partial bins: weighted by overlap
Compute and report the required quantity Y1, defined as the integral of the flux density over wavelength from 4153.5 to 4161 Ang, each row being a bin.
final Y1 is 112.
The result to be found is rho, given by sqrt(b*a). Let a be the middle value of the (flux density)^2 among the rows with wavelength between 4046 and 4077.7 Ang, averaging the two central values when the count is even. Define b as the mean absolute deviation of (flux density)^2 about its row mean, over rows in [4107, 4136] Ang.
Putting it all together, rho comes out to 75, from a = 286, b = 20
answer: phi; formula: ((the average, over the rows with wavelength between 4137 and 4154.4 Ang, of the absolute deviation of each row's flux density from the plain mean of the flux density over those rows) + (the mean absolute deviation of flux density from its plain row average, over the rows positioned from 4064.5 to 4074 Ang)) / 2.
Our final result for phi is 0.32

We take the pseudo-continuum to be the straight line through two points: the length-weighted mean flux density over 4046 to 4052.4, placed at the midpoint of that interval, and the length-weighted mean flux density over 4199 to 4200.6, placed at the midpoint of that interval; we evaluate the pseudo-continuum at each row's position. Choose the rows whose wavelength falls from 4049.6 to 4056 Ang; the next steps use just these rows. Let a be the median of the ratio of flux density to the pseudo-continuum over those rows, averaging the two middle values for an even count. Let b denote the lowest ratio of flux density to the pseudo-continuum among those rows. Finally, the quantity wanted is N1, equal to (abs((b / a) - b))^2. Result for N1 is 0.001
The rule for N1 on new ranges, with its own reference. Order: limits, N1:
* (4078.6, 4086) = 0.001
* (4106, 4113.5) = 0.011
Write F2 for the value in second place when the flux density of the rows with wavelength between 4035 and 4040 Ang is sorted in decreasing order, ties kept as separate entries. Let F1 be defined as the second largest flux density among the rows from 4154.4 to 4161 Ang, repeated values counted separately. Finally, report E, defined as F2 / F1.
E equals 1.08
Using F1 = 15.41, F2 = 16.6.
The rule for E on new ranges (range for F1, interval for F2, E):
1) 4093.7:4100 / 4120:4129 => 1.13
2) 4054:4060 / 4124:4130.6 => 0.96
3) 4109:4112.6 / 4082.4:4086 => 1.10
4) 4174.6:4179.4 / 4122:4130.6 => 1.06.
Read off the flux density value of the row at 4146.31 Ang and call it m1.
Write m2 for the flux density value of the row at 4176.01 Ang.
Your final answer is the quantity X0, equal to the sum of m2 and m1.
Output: 31.6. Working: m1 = 14.97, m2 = 16.64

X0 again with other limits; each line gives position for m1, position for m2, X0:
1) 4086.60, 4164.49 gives 33.5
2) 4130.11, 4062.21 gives 33.4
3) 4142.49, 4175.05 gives 32.2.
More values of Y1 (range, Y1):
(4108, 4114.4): 102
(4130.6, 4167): 568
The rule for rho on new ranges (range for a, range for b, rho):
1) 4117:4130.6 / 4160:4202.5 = 93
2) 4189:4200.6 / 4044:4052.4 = 84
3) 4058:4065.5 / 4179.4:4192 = 91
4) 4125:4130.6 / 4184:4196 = 54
